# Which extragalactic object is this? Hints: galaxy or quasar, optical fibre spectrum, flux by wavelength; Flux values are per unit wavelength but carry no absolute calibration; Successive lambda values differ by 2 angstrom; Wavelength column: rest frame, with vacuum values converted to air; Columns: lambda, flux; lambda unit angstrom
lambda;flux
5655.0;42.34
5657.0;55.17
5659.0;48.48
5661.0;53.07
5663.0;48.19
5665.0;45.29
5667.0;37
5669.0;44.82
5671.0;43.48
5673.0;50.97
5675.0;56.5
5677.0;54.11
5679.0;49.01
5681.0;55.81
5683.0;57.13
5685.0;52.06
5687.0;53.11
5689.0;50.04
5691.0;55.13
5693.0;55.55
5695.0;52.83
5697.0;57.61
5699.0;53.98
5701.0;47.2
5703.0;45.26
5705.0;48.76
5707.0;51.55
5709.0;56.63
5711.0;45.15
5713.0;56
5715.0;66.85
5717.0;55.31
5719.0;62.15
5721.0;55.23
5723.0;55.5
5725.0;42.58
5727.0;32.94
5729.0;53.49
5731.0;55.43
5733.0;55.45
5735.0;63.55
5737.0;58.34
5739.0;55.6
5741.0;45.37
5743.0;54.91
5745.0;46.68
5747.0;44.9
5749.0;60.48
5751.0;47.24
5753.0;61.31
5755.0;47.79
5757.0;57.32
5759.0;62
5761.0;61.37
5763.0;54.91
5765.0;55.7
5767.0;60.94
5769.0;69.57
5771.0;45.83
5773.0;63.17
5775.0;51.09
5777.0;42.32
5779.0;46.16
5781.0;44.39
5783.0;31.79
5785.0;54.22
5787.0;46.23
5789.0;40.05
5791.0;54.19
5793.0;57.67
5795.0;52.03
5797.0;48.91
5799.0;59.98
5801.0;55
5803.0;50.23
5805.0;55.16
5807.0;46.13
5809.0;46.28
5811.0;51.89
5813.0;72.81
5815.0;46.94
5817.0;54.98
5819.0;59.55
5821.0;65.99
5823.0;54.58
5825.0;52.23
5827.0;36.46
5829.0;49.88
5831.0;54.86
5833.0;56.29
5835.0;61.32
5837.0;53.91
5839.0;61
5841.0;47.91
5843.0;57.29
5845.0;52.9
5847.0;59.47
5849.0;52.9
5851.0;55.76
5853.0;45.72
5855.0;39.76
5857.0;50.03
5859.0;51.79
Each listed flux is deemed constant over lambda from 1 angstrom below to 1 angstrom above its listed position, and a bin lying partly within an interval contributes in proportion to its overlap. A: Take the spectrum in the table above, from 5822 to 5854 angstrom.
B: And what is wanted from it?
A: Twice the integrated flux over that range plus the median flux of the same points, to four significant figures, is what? 3464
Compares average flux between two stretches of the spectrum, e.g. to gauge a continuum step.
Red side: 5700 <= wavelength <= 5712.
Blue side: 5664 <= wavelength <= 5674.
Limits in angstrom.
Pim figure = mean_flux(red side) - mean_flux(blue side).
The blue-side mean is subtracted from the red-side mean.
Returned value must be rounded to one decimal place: 4.8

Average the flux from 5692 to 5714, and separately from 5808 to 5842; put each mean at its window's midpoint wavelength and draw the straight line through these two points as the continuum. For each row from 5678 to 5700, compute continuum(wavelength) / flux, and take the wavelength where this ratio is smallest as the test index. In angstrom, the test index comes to 5697.0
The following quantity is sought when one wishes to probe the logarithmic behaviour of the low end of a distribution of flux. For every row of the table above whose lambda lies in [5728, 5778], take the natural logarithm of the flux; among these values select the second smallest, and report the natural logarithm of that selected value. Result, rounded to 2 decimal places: 1.34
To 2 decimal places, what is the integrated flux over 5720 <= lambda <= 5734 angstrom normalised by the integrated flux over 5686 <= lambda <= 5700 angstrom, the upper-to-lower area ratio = 0.93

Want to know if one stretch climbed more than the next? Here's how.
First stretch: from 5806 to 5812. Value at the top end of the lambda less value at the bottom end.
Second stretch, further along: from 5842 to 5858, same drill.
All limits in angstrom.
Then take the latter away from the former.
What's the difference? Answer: 13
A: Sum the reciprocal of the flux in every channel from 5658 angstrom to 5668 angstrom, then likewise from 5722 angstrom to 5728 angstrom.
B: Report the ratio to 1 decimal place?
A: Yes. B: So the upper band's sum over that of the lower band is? 0.7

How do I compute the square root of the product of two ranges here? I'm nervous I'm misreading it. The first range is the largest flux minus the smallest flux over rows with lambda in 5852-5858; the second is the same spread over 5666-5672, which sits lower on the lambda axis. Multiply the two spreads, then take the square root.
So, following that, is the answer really 9.0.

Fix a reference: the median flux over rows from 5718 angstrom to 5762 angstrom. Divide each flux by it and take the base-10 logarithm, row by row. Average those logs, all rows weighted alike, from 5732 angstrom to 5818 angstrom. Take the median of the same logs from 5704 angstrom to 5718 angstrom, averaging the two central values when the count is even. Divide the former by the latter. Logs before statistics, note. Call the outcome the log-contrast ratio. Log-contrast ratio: 24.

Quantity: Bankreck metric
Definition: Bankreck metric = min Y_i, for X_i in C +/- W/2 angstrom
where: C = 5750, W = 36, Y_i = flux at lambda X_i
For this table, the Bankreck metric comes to 44.9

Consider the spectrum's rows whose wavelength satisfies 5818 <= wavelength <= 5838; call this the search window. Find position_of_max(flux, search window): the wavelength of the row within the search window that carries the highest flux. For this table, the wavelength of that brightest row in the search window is 5821.0 angstrom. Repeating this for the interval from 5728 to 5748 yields 5735.0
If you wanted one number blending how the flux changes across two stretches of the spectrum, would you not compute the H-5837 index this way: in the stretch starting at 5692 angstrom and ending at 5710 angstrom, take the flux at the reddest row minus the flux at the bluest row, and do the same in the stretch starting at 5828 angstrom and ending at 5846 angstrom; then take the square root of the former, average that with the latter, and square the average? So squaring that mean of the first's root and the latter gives 4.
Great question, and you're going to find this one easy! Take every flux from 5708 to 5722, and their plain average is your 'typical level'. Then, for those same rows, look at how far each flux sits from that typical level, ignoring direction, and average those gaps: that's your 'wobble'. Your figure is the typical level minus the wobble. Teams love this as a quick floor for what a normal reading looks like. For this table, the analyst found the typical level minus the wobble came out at 52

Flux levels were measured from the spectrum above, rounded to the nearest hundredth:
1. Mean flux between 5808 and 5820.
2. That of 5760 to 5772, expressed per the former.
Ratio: 1.05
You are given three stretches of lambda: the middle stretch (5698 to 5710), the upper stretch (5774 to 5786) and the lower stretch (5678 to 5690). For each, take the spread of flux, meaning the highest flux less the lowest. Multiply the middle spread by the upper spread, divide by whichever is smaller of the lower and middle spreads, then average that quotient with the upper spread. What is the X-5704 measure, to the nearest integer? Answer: 27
